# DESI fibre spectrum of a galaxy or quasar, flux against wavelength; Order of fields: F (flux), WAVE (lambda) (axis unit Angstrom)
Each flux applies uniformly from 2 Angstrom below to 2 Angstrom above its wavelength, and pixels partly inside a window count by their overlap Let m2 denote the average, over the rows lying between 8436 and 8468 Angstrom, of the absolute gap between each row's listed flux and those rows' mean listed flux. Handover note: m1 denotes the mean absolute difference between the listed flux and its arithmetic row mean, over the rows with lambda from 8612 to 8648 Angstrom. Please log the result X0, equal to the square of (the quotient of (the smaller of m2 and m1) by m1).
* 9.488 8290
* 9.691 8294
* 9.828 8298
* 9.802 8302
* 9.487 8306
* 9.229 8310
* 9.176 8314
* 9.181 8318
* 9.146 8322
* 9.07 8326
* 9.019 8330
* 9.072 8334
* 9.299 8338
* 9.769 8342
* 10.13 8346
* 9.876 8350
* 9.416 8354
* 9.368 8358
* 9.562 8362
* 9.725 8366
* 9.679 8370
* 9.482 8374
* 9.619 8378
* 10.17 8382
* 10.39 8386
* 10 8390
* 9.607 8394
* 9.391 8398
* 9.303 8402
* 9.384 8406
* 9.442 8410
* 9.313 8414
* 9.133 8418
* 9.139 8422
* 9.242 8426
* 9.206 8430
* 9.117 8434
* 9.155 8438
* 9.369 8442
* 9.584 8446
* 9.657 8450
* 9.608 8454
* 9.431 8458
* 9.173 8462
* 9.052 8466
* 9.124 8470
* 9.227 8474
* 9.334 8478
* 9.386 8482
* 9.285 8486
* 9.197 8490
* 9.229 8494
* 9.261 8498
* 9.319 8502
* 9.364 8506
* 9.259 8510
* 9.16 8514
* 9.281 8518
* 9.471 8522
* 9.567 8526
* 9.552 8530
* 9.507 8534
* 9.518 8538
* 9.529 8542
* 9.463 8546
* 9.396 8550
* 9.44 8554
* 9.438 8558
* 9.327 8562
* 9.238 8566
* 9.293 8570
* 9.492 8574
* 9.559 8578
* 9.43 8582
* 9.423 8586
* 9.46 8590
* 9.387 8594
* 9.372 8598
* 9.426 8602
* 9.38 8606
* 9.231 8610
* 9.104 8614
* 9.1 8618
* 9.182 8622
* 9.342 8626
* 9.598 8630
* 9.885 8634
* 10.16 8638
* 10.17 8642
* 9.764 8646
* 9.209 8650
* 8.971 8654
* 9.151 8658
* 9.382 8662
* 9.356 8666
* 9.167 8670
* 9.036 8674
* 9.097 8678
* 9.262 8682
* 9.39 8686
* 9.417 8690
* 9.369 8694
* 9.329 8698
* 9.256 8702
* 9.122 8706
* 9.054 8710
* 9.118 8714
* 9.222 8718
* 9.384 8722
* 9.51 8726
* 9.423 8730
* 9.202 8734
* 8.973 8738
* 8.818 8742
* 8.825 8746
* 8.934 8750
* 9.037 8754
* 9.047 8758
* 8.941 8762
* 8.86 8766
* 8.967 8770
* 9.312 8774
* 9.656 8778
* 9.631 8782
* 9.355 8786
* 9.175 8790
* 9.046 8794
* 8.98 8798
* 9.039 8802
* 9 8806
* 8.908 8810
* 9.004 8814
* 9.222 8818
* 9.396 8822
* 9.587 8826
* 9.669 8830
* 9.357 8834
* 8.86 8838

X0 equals 0.3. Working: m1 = 0.362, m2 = 0.19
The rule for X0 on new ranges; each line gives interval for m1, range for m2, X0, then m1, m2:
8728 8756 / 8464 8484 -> 0.4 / 0.163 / 0.11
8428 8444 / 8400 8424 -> 1.0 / 0.079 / 0.10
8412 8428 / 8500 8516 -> 0.9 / 0.071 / 0.07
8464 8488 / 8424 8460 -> 1.0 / 0.100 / 0.17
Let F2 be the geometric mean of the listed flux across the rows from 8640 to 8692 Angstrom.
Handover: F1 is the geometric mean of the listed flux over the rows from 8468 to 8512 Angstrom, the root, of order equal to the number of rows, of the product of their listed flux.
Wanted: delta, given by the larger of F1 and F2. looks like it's 9.33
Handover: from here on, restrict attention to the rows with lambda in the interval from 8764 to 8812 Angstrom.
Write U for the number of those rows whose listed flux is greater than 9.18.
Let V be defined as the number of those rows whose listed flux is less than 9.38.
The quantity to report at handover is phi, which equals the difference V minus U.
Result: 6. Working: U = 4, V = 10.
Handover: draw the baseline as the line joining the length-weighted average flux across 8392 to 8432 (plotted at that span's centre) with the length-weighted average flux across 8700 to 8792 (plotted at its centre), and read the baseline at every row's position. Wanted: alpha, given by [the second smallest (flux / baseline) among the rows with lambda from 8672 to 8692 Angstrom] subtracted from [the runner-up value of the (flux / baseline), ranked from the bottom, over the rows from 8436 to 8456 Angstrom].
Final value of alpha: 0.018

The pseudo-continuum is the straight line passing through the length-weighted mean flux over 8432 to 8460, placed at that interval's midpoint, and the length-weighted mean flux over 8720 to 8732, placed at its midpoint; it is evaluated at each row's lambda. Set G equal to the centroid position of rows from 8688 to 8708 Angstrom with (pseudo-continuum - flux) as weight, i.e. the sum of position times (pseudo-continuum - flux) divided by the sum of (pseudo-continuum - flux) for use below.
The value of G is 8702.1 Angstrom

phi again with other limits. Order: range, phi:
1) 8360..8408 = -11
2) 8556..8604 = -8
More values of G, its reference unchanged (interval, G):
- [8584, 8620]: 8612.9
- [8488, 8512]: 8498.3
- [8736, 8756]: 8745.6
